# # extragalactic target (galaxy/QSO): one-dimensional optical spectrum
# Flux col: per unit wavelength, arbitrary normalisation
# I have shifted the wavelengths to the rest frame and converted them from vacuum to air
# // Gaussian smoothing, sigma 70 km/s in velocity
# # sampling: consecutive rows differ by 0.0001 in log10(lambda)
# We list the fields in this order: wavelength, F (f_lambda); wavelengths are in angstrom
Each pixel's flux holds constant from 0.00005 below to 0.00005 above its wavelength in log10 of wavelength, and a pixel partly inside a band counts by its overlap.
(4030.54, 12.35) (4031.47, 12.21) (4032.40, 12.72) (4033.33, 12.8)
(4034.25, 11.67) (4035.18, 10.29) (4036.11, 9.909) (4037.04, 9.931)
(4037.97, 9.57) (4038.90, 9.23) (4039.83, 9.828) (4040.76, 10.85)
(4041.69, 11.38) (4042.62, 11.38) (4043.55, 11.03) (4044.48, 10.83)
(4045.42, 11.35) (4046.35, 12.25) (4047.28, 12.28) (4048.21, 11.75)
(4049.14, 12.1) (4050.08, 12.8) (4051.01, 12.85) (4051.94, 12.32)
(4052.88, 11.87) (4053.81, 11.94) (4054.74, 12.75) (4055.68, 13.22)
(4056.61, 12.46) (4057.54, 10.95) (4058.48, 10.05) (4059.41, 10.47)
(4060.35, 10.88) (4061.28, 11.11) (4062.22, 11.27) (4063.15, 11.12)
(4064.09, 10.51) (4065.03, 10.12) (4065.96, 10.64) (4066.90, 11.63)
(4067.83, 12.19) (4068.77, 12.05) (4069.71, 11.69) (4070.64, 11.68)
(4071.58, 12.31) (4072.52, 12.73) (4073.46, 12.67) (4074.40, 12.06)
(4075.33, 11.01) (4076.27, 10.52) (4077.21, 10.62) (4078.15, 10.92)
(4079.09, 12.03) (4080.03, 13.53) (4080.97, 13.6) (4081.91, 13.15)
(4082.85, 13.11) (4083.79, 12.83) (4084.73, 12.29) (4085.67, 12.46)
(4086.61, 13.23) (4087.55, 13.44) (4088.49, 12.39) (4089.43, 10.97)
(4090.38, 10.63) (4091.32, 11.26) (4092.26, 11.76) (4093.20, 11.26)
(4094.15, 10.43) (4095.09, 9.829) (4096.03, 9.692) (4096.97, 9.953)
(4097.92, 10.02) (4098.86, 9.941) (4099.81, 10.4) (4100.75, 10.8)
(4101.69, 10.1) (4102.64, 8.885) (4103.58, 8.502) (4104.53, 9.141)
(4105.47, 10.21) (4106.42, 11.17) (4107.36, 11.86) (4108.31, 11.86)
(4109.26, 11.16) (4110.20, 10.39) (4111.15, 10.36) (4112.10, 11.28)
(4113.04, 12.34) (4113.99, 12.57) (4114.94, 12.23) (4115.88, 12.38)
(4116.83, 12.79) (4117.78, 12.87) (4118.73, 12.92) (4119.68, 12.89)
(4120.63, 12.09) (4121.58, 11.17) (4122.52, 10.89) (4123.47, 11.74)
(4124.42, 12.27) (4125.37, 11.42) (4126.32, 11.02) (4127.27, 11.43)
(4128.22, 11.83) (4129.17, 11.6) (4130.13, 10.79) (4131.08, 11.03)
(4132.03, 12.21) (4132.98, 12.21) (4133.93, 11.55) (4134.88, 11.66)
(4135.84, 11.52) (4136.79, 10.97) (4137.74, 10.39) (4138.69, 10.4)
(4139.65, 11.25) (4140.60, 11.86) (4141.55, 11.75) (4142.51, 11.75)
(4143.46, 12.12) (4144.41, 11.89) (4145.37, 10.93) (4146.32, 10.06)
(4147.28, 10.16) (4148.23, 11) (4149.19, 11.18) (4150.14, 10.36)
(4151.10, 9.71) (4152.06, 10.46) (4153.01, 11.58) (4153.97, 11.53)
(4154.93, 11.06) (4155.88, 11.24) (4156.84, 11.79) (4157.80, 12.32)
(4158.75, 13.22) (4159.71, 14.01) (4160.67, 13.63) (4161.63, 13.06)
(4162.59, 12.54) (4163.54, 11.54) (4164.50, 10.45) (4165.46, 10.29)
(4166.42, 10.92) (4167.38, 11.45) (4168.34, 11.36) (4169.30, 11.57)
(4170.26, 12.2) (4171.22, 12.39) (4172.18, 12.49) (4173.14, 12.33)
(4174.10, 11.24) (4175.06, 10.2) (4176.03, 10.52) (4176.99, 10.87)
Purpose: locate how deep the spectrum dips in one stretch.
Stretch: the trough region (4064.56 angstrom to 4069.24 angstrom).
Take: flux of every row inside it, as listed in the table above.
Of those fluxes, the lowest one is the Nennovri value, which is 10.12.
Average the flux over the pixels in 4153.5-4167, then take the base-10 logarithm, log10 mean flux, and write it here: 1.08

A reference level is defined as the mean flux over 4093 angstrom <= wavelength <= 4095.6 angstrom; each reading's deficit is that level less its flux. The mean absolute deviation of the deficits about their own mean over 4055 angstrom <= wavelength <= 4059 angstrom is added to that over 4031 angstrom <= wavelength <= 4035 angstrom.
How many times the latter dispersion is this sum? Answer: 3.9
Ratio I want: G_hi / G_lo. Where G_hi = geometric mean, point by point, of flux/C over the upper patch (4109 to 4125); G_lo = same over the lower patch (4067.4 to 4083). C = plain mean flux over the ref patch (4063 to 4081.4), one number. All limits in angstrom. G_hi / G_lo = 0.98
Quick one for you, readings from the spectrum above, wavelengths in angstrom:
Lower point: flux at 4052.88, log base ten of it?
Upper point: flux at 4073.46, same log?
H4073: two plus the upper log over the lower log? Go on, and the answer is 3.03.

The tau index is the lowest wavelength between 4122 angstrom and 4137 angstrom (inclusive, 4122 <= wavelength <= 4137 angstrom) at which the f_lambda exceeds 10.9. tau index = 4123.47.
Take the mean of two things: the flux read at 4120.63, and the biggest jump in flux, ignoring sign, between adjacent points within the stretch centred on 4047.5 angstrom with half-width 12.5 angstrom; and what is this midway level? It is 6.8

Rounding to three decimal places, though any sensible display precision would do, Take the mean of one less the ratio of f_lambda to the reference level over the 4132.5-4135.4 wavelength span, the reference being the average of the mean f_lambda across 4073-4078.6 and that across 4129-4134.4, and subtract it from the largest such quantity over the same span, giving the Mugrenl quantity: 0.022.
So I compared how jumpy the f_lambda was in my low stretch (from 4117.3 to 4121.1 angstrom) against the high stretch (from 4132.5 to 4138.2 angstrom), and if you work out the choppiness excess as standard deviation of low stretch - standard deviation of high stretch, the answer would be -0.22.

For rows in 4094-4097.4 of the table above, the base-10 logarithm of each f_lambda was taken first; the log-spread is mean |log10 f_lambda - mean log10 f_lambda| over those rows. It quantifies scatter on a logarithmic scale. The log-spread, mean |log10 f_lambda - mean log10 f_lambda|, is 0.010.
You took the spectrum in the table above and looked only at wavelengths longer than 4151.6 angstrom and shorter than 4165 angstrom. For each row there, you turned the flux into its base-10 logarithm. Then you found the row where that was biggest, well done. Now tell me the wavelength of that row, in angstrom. 4159.71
